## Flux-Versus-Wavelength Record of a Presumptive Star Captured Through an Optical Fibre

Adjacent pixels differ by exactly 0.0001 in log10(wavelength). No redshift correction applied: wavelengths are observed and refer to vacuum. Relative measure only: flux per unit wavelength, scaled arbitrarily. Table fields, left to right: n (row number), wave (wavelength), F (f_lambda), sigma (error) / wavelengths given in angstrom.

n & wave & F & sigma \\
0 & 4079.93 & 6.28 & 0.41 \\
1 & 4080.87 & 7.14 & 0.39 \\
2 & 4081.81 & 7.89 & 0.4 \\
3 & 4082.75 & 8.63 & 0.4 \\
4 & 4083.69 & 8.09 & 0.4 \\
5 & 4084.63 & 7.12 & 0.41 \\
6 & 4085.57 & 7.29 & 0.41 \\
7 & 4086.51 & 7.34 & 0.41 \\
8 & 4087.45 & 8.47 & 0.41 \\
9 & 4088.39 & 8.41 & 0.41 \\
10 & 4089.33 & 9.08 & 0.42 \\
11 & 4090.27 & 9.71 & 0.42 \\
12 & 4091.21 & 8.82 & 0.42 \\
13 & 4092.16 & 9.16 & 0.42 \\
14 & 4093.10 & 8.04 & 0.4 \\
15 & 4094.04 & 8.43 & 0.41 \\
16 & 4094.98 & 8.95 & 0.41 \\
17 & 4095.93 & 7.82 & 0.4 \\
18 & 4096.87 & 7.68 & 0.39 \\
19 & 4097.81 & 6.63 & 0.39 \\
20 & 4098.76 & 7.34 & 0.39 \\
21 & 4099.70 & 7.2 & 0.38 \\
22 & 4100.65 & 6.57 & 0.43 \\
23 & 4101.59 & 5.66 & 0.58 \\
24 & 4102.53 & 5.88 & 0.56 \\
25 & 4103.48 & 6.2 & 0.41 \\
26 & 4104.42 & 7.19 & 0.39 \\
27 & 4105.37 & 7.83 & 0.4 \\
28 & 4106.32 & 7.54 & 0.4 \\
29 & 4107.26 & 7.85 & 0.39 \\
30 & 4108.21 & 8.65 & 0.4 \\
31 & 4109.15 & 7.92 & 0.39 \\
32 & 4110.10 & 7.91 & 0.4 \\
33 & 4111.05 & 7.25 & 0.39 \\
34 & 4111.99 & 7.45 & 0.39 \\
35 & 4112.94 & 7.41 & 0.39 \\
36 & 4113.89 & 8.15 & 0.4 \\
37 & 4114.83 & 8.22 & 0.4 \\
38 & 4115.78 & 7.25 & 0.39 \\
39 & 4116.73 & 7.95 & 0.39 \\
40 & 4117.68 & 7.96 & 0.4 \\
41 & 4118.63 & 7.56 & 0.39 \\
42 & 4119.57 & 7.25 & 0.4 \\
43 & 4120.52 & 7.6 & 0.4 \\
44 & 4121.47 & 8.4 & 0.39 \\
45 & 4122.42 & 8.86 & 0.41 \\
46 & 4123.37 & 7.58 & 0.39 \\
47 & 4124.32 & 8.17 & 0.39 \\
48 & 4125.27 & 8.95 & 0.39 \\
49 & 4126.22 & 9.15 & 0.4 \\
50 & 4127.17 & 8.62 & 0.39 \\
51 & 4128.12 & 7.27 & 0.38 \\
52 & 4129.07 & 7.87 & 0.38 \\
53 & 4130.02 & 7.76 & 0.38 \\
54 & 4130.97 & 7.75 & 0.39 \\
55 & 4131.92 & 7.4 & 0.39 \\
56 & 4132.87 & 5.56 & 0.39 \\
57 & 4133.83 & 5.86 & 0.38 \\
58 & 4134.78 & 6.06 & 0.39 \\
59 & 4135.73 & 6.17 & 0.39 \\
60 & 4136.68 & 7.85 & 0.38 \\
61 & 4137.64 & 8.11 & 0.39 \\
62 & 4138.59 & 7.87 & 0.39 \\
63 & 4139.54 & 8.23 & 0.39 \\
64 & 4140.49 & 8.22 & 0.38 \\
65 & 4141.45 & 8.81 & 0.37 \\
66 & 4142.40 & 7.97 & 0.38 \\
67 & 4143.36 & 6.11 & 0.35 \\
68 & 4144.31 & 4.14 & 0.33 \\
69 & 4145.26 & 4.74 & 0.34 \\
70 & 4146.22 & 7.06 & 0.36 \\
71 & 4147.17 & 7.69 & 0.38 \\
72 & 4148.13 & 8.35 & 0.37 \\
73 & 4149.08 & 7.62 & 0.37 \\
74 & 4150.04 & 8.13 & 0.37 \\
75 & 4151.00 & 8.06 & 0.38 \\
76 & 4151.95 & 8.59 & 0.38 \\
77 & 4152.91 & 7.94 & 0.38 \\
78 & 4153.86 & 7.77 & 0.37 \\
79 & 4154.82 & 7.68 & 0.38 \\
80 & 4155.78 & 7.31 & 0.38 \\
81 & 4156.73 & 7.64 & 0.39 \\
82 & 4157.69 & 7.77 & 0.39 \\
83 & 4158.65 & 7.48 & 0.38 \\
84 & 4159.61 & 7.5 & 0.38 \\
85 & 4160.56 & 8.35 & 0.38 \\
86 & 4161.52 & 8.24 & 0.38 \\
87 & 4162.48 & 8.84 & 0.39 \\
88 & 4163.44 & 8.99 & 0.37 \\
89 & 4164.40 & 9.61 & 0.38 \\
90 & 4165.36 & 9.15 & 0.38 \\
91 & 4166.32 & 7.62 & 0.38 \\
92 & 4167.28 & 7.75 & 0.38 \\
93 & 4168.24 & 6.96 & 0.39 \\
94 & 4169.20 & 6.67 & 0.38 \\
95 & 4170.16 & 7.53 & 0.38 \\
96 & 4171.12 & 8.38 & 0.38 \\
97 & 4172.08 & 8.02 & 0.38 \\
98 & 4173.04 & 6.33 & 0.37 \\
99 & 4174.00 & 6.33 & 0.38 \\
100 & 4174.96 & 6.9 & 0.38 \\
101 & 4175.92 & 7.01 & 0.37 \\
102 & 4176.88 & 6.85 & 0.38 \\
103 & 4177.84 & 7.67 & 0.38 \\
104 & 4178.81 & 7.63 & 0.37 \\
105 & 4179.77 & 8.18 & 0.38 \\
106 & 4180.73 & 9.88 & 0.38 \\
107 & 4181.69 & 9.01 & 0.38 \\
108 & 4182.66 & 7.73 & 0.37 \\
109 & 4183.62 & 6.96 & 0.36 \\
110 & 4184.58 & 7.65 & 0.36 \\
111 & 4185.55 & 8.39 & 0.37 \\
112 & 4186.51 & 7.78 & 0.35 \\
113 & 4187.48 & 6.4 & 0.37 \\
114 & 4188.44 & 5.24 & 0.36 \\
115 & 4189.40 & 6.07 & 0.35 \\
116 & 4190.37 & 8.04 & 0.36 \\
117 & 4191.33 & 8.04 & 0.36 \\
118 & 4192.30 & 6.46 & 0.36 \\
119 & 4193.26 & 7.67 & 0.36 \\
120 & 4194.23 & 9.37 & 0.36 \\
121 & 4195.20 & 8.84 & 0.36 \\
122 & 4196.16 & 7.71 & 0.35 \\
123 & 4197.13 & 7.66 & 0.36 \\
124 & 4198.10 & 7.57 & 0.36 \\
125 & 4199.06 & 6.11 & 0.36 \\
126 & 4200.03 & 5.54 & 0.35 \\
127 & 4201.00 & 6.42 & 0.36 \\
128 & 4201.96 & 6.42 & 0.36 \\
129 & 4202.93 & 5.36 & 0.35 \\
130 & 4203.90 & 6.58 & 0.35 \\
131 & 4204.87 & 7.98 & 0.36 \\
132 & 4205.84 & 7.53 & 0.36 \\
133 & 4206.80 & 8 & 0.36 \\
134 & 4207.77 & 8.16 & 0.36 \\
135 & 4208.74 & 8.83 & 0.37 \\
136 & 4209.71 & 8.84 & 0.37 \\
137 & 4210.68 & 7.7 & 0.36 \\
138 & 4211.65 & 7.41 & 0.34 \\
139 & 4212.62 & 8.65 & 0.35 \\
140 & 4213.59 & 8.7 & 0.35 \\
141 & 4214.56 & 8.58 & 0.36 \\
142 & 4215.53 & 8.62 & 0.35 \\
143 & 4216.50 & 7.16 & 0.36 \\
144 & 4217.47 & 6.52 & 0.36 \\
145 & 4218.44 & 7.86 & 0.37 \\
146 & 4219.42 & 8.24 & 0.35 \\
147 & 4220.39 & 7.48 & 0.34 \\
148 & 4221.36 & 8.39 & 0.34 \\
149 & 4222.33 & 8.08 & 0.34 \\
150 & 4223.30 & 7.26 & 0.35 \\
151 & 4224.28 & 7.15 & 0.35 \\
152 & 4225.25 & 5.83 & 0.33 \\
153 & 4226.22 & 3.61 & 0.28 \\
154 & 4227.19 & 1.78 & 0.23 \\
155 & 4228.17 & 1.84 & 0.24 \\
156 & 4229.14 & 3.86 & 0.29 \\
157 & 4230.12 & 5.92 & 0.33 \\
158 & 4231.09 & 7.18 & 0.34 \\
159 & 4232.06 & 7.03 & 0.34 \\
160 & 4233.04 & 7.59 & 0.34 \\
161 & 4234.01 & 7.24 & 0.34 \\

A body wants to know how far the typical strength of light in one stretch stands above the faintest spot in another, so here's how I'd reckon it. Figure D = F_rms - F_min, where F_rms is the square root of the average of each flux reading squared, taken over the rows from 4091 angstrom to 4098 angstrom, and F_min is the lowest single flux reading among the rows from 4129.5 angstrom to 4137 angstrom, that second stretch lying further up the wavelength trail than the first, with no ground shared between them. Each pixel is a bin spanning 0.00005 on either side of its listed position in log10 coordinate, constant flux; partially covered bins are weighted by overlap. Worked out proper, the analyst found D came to 2.7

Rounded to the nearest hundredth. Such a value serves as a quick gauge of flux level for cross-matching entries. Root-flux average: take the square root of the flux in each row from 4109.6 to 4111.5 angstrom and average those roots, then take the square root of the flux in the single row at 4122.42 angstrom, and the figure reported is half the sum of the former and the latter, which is 2.86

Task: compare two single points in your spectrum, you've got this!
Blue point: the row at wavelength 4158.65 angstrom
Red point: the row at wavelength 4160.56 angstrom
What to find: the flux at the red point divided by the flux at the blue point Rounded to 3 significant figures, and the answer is 1.12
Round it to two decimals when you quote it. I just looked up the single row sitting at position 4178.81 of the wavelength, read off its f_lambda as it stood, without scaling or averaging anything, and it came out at 7.63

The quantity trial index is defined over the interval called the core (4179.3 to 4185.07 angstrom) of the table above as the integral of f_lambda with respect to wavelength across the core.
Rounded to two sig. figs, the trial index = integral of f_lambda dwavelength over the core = 48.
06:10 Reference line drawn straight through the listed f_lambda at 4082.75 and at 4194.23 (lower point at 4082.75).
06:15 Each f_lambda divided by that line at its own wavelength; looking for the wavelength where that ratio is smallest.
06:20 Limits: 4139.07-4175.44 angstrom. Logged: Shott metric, 4144.31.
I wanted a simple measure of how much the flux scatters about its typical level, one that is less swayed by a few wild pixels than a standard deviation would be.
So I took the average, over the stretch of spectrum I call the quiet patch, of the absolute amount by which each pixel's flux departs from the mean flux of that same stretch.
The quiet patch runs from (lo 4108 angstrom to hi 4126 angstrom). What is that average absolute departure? 0.42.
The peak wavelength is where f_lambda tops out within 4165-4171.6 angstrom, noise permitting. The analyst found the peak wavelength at 4165.36 angstrom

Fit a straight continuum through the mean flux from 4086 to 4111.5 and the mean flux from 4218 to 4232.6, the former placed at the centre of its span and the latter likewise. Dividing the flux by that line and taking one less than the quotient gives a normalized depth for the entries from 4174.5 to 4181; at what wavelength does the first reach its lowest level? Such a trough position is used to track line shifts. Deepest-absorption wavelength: 4176.88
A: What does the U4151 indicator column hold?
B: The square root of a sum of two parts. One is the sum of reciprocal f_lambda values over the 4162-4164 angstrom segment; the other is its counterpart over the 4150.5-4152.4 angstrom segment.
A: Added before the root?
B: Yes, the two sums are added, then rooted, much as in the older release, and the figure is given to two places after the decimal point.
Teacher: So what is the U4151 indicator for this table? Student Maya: 0.68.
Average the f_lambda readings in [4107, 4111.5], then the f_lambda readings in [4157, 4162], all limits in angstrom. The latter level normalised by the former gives 0.99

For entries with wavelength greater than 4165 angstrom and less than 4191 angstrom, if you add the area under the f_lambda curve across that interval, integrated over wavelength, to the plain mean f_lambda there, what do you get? 202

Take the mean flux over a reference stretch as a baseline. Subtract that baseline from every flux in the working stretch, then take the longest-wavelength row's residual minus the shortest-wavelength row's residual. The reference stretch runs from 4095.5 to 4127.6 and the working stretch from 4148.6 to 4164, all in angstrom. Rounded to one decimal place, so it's 1.4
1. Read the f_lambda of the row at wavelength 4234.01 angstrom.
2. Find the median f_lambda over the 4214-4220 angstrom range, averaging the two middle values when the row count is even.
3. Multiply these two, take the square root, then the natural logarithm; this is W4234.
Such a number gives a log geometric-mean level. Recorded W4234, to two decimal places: 2.03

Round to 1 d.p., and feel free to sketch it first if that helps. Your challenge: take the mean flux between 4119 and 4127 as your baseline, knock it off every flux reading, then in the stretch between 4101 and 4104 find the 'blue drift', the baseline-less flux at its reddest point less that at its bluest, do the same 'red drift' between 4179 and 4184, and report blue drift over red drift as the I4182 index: -0.4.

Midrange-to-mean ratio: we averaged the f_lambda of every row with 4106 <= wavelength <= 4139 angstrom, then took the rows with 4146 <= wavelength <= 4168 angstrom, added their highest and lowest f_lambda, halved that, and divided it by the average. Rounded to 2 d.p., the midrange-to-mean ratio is 1.08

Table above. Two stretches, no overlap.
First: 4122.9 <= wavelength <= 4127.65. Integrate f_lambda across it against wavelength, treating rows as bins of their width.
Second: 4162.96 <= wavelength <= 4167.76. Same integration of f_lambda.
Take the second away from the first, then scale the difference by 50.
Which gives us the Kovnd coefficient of -51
